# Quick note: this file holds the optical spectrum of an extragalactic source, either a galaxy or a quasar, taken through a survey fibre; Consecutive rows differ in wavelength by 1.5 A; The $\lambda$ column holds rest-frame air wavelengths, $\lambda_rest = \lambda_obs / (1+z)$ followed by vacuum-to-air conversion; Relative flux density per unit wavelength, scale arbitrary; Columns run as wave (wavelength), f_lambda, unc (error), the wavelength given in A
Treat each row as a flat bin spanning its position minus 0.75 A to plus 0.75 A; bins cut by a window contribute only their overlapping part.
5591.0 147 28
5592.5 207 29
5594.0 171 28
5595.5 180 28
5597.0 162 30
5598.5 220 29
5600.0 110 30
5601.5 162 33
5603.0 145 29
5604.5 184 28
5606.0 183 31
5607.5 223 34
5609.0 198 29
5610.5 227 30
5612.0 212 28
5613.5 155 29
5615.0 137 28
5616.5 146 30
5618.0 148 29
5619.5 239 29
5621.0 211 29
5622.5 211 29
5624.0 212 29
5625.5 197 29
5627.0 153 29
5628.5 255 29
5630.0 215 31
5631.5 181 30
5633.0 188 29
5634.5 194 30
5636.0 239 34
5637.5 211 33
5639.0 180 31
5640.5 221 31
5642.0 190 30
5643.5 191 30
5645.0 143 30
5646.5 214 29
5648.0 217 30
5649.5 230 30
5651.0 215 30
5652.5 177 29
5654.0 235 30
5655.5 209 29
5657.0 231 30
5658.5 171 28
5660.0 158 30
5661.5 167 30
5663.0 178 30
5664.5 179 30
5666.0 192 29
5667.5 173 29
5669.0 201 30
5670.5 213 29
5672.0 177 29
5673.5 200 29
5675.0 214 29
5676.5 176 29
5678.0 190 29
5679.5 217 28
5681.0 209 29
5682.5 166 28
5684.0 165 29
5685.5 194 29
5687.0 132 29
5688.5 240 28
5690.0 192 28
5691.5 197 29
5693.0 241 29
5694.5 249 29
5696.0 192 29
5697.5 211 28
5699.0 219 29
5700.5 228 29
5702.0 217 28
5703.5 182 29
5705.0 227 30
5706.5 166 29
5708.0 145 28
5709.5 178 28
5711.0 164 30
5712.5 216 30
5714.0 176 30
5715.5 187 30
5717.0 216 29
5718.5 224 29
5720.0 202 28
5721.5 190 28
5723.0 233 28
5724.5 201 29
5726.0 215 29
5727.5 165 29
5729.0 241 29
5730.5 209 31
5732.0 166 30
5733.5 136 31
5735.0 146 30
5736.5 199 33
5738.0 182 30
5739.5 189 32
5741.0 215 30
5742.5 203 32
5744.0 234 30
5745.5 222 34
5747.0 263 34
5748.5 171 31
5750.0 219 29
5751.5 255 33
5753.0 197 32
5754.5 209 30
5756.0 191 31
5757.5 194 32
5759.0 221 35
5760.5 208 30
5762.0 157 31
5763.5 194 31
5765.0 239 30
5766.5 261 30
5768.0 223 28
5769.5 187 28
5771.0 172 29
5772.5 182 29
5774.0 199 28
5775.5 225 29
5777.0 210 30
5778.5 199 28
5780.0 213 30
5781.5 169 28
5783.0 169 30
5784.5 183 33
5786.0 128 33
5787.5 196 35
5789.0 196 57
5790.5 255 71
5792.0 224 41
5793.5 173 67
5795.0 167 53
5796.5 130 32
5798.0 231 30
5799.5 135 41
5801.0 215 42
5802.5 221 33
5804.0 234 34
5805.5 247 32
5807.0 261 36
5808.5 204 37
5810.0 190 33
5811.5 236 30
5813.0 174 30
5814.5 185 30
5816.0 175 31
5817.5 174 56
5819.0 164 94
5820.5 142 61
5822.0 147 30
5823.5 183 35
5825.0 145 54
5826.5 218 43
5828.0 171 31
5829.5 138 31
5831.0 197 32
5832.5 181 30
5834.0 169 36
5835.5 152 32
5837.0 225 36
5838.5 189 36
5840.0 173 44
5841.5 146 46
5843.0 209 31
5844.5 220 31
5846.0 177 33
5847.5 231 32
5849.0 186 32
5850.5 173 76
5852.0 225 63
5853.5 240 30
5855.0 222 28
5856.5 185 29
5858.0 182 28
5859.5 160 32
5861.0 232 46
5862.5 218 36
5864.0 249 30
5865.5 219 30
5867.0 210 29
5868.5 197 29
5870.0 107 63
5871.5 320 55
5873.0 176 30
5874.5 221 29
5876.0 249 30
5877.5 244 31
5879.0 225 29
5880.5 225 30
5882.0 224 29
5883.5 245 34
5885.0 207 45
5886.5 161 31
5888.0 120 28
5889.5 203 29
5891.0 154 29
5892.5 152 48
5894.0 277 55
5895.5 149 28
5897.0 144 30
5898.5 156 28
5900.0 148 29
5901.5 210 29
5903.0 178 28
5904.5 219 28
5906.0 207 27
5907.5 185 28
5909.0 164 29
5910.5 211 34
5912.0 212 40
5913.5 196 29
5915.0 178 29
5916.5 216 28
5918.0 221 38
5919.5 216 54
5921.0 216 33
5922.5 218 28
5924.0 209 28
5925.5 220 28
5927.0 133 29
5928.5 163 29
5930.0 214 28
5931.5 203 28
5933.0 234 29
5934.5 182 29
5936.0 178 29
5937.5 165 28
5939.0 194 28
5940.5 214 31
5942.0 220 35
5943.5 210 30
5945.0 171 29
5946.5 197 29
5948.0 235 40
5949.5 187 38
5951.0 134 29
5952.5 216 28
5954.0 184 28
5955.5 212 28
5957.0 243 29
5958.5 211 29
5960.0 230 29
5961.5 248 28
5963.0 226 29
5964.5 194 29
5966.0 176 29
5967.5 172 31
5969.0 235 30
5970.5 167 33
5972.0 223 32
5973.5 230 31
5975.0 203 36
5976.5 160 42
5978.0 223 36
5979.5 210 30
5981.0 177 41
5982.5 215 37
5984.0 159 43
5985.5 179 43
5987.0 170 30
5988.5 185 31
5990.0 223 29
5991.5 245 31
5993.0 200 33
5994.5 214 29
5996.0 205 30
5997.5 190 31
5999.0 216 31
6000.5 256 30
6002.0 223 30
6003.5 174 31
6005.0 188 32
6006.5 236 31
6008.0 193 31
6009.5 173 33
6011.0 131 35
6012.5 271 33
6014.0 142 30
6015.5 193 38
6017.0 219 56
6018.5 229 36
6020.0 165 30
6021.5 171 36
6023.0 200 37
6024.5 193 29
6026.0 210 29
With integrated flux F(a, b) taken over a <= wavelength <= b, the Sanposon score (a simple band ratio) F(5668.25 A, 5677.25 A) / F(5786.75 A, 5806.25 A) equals 0.5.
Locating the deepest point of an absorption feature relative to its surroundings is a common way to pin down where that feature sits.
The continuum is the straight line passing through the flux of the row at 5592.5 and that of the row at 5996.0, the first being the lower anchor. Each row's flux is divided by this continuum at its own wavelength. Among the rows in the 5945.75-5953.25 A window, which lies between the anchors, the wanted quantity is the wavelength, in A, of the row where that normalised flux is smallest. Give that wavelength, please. 5951.0 A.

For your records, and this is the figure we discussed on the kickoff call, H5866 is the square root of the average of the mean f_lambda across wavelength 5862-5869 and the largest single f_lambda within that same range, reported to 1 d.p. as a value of 15.3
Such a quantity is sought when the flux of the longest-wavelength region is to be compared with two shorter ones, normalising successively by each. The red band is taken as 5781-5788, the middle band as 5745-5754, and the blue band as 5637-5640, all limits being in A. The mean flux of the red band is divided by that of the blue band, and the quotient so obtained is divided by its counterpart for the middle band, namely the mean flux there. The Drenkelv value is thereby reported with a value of 0.0039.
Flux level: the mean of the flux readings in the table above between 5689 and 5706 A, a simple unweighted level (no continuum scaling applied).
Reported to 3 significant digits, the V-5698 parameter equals 214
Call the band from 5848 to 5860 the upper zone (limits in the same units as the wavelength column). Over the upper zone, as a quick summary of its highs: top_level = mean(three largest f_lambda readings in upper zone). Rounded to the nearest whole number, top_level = 229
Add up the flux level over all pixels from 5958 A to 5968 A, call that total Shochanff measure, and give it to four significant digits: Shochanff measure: 1457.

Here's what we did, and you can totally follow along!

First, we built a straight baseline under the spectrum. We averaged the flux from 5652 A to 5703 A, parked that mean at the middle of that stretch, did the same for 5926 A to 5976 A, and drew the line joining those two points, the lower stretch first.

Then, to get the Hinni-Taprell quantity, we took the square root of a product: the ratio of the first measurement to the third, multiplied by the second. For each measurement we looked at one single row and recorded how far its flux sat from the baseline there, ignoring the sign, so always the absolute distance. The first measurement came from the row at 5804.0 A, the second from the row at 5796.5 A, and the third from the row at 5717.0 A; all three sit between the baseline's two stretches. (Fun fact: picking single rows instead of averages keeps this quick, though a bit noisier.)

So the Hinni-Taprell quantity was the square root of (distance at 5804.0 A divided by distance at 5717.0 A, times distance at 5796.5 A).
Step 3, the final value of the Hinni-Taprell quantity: 11.5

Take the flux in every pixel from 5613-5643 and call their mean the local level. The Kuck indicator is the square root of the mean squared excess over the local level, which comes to 33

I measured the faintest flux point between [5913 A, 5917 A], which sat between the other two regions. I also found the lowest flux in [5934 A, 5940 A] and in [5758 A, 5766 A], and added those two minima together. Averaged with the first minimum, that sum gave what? 250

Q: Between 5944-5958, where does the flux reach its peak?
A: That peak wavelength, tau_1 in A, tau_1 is 5957.0 A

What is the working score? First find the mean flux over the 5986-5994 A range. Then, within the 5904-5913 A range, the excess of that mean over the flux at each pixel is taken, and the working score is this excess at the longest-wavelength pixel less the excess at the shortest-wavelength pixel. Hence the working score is 7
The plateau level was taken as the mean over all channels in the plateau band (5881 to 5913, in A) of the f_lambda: 187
